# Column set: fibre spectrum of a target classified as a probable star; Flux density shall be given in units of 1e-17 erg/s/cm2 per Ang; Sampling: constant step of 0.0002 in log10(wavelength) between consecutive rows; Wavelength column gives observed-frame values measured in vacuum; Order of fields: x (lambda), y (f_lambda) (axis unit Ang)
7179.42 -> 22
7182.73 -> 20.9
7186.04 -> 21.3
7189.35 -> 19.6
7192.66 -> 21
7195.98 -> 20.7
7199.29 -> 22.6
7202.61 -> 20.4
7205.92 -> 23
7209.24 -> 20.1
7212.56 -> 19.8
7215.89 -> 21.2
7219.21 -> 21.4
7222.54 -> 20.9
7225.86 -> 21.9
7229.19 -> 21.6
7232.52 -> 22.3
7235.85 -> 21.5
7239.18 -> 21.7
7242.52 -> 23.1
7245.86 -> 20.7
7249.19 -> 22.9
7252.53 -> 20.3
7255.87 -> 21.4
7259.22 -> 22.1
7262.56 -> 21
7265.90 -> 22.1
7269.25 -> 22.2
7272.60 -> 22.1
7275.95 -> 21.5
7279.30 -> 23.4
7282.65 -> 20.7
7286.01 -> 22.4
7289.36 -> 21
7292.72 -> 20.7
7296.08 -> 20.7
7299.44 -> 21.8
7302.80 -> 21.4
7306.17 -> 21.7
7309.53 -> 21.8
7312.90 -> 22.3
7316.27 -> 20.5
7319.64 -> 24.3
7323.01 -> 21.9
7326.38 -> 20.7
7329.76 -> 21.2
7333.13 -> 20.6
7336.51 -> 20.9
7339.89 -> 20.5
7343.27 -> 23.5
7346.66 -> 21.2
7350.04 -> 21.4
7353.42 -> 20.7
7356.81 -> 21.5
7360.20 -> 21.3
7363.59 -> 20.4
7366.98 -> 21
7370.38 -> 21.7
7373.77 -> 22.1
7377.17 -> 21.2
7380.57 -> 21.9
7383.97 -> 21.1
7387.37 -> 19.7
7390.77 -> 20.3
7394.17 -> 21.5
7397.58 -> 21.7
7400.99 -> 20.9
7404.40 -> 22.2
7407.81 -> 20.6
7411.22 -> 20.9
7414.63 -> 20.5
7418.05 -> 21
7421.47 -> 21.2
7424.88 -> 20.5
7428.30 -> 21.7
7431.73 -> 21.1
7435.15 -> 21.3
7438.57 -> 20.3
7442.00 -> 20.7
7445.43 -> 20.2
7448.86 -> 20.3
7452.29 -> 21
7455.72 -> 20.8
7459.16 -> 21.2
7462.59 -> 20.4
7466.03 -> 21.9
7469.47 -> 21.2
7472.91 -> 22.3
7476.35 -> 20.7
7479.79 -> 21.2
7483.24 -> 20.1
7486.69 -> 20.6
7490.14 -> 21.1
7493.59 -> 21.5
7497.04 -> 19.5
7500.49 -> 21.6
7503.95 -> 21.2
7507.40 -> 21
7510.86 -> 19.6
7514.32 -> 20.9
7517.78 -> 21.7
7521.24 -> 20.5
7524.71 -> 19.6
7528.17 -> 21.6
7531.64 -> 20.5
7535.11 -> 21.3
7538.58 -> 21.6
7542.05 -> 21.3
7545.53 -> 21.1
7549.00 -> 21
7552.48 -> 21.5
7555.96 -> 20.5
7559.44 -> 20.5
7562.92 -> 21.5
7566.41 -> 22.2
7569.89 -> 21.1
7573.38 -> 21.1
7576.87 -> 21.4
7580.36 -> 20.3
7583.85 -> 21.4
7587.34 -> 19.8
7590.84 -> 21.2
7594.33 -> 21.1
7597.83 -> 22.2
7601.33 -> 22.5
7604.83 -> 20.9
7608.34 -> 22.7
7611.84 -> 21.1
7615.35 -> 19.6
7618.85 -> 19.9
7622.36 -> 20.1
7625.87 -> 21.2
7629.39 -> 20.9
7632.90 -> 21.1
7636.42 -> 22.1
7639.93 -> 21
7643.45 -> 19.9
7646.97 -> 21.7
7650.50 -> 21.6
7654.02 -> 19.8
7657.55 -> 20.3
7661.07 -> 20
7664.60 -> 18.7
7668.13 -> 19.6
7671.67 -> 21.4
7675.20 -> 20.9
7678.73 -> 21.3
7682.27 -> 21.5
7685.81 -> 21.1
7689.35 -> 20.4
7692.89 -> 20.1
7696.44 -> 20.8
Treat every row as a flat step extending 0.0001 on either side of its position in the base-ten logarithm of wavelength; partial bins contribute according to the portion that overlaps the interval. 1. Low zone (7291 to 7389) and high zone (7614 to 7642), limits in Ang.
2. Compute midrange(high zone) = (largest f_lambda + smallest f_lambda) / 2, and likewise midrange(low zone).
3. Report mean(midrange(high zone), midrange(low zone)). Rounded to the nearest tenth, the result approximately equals 21.4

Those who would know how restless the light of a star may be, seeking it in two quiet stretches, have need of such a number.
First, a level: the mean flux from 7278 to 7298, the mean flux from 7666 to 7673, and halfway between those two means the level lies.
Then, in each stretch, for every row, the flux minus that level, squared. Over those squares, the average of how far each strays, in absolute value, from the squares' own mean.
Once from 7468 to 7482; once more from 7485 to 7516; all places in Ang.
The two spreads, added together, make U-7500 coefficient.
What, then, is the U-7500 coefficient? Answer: 1.3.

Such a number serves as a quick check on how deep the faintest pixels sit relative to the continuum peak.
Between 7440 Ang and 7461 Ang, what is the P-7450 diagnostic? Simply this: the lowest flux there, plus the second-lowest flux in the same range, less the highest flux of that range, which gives 19.3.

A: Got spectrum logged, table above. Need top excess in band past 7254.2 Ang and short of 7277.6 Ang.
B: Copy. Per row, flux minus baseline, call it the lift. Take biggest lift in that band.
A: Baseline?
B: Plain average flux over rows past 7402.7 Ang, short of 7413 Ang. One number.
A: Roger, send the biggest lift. 1.0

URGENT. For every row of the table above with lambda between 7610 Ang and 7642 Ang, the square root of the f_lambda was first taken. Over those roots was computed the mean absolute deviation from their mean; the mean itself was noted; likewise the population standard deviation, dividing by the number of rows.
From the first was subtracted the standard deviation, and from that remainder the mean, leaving -4.57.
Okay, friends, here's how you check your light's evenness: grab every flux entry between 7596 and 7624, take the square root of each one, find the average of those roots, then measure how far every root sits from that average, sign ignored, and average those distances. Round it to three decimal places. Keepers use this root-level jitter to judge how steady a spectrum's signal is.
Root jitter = 0.109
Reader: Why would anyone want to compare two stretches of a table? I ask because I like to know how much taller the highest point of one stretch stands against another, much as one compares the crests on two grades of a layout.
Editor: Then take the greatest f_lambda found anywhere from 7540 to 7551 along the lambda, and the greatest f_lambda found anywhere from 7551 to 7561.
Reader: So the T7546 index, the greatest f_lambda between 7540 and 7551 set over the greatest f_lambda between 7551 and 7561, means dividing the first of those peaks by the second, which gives 0.99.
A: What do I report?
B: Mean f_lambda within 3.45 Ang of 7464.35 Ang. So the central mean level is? 21.1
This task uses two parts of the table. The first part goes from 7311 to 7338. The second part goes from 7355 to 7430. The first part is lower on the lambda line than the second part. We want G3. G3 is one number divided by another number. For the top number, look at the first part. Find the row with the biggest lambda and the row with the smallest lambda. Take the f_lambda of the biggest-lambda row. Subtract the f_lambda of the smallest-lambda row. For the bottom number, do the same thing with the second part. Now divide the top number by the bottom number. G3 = -7.0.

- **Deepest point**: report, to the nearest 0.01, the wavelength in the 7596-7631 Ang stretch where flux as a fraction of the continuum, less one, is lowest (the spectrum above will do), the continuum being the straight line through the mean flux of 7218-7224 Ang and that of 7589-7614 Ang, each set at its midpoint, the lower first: 7615.35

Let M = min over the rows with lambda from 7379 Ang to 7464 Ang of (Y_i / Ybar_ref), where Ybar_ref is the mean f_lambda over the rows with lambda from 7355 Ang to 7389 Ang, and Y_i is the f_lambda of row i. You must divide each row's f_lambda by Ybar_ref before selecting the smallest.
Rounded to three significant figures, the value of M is 0.930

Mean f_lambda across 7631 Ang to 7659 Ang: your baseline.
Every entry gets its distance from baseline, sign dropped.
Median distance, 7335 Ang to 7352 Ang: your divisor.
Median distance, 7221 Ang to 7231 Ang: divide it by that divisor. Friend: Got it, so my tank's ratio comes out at 1.5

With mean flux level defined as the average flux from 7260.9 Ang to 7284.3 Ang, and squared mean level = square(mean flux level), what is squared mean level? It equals 478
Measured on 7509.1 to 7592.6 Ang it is 440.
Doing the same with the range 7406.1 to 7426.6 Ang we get 432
